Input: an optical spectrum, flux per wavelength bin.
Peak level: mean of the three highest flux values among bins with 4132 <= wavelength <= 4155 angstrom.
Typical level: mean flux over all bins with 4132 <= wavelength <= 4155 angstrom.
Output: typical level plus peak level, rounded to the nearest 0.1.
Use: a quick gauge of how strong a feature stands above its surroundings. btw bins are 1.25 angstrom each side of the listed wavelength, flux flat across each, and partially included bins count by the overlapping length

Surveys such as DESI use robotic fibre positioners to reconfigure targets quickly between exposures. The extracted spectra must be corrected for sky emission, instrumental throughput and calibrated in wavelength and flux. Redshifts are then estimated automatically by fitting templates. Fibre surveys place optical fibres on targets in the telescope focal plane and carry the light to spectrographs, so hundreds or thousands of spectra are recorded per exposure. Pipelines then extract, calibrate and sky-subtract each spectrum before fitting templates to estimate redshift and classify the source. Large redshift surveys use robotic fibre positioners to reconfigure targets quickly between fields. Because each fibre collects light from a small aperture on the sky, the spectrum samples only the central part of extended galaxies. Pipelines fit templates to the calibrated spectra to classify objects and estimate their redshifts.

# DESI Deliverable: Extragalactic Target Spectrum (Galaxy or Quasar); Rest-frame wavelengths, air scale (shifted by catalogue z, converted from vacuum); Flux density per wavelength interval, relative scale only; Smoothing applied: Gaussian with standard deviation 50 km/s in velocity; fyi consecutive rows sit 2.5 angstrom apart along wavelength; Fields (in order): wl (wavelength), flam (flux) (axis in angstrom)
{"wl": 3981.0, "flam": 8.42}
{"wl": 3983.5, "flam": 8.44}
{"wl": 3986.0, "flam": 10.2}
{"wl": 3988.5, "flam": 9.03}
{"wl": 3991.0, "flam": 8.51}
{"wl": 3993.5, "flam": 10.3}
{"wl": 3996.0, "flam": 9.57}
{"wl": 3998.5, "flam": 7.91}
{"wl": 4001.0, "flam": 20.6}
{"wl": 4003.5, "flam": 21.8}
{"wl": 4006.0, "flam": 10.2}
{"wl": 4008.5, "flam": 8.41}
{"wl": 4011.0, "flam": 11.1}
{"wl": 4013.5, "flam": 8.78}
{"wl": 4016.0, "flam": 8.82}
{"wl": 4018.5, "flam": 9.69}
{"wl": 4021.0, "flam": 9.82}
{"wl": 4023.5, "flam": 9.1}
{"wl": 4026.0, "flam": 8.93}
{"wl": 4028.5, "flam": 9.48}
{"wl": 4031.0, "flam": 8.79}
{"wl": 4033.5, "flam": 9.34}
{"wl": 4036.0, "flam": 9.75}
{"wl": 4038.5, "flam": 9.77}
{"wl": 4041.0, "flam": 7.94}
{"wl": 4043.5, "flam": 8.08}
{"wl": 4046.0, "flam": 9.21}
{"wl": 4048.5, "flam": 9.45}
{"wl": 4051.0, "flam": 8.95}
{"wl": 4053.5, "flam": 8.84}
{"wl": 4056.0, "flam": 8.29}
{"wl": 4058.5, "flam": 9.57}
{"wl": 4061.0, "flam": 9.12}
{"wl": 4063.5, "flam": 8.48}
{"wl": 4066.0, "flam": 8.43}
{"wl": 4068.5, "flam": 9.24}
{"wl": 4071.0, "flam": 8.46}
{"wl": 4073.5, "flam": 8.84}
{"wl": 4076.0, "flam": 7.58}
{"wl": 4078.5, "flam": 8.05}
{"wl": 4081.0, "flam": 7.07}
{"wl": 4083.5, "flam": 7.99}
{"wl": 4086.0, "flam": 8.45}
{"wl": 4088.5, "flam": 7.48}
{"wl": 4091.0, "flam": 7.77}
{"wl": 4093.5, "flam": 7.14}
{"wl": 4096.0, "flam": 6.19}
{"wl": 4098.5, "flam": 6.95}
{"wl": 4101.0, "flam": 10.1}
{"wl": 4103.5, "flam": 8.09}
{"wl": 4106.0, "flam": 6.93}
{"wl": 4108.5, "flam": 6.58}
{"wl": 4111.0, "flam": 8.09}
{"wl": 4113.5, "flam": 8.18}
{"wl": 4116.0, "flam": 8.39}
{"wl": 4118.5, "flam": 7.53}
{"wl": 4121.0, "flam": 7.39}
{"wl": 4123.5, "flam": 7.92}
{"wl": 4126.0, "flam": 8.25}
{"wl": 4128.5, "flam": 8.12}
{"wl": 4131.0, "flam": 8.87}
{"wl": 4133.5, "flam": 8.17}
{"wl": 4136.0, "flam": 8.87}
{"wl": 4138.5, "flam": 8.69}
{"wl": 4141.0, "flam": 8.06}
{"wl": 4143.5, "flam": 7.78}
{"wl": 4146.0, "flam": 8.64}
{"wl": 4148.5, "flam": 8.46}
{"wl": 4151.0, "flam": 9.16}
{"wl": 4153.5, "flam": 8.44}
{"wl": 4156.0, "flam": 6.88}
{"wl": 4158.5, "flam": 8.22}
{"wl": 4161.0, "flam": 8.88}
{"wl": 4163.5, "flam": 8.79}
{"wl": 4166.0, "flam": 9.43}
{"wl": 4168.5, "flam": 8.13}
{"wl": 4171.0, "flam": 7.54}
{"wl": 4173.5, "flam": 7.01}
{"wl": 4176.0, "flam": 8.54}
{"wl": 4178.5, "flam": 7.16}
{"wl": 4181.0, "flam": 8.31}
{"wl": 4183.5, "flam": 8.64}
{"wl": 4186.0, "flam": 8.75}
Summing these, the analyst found 17.4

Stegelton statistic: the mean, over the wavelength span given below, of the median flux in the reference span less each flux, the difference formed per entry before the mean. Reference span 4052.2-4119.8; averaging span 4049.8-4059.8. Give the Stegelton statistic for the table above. -0.8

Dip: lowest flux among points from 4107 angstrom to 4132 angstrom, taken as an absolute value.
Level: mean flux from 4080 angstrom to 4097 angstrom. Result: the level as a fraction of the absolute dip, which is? 1.13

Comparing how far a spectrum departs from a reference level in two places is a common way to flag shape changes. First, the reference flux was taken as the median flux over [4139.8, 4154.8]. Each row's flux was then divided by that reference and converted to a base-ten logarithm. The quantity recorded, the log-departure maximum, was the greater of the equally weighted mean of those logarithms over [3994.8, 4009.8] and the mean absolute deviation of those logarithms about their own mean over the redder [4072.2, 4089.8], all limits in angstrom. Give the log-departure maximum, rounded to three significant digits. 0.151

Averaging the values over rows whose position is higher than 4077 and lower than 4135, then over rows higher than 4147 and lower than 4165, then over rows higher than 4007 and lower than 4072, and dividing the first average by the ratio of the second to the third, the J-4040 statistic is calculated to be 8.43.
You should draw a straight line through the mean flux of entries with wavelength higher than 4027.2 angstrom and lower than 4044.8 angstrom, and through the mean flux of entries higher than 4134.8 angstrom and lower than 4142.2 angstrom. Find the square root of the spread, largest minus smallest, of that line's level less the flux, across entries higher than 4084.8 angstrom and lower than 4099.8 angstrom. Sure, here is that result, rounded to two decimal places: 1.49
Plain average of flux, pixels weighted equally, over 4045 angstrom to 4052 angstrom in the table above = 9.2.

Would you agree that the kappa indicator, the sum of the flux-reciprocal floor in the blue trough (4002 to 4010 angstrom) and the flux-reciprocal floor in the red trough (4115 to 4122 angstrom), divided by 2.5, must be 0.066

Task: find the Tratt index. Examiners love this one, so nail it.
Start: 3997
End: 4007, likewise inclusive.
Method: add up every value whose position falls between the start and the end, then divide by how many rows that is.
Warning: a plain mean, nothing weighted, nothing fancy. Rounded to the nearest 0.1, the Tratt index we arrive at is 15.1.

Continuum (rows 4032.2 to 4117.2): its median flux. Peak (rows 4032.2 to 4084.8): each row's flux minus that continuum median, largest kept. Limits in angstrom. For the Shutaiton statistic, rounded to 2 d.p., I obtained 1.43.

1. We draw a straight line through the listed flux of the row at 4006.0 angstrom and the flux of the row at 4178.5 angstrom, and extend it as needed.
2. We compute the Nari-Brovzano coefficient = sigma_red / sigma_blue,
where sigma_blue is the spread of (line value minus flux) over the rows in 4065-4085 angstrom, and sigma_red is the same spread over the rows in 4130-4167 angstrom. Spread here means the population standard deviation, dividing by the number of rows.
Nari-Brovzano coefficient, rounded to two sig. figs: 1.1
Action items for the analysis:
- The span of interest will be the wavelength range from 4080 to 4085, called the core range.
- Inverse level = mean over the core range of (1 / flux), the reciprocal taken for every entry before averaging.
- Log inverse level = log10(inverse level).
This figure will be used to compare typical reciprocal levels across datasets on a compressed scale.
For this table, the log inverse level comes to -0.88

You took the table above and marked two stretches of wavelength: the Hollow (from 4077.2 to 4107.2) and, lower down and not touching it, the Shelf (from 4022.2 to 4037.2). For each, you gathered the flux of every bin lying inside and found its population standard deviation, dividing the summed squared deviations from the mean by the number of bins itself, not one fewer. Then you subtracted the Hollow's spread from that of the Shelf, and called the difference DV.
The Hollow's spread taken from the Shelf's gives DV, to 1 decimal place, -0.6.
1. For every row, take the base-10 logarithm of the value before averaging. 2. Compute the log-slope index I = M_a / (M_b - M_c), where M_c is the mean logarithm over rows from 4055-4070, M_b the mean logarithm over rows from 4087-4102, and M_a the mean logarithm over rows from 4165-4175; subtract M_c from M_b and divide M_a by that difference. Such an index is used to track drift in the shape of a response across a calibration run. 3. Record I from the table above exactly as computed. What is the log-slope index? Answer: -13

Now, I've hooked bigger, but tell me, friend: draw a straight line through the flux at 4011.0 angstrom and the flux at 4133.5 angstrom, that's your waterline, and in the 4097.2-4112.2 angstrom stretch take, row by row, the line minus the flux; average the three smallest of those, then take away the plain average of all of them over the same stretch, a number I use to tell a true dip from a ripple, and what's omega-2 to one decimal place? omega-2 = -1.0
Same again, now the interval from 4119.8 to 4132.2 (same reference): -0.4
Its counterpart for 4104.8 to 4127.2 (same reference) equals -0.6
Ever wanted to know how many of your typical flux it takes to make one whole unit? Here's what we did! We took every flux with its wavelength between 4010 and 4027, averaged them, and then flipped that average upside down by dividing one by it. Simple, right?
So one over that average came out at 0.106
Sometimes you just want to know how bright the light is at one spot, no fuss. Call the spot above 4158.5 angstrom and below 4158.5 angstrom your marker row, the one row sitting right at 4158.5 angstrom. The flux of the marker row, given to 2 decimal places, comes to 8.22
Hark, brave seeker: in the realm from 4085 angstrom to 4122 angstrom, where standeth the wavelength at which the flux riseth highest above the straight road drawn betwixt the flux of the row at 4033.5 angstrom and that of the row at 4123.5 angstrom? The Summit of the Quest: 4101.0 angstrom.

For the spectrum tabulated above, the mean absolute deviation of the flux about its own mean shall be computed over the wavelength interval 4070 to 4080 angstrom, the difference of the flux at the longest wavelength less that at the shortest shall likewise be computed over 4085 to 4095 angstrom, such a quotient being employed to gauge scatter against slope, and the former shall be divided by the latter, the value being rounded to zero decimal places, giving 0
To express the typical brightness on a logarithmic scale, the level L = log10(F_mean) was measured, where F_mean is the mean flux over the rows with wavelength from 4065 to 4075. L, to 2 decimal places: 0.94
